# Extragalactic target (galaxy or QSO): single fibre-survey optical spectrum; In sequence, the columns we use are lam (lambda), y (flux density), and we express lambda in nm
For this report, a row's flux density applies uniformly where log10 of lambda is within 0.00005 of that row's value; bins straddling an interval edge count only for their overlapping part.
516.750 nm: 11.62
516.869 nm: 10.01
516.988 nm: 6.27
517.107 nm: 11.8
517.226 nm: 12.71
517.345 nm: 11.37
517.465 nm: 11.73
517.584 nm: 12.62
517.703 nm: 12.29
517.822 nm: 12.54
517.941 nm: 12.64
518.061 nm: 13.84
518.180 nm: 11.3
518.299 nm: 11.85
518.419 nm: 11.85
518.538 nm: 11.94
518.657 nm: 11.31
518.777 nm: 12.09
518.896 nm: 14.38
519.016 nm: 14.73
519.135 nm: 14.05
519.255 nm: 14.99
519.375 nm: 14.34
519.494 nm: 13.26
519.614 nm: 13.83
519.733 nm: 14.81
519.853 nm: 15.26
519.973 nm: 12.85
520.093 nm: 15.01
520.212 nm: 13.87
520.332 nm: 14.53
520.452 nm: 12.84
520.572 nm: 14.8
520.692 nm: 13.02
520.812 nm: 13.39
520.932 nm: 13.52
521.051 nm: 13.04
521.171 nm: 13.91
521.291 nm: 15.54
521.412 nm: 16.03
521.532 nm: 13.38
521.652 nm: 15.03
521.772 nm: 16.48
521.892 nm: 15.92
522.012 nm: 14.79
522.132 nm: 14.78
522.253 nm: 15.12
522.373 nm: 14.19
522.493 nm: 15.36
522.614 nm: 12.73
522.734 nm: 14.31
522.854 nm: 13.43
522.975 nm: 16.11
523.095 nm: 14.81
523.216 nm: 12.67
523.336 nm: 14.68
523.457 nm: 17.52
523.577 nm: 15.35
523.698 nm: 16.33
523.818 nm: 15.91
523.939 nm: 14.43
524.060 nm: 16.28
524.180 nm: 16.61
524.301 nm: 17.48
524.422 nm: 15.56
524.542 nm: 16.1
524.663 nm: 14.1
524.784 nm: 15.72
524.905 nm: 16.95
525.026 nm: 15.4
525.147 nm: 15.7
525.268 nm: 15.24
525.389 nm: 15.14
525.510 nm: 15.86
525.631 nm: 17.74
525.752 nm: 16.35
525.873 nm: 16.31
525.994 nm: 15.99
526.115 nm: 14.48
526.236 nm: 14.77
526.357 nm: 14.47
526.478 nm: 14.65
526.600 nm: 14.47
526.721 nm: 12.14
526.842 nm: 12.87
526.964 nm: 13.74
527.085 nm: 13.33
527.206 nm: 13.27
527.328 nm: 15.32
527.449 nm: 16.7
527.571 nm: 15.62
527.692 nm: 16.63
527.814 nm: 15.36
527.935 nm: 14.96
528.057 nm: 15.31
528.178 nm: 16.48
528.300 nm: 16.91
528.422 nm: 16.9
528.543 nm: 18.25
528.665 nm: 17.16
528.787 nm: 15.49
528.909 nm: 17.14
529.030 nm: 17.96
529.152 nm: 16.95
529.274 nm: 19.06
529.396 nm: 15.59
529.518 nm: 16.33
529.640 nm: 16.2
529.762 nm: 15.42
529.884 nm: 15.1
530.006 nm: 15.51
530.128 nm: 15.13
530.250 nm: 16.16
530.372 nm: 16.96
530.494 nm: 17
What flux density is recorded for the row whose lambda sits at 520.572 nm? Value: 14.8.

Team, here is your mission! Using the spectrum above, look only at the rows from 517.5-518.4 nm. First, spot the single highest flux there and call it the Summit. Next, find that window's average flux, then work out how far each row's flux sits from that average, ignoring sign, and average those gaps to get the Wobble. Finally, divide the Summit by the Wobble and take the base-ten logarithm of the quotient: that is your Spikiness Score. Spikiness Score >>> 1.41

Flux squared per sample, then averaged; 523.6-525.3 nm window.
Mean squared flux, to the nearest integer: 252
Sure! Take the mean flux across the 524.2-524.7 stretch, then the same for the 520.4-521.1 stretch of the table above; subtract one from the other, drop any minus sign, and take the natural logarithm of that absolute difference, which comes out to 0.9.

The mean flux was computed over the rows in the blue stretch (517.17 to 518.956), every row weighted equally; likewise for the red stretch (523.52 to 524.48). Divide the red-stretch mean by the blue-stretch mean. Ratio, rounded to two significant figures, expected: 1.3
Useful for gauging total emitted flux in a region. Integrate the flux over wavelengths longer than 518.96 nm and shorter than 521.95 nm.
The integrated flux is 43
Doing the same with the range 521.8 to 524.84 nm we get 46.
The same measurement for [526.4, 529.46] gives 48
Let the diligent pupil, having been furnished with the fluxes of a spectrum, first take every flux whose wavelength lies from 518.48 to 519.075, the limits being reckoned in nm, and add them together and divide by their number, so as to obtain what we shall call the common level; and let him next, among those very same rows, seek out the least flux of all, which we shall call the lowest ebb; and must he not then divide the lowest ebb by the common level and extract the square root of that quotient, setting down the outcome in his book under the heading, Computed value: 0.937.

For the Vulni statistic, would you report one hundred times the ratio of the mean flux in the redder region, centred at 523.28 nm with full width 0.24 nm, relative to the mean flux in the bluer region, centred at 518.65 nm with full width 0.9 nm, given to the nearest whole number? 109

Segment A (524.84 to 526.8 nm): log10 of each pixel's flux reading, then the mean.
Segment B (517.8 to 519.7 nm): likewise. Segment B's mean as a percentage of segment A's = 94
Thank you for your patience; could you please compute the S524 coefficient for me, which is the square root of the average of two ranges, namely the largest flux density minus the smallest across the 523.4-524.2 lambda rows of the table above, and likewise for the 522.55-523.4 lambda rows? 1.8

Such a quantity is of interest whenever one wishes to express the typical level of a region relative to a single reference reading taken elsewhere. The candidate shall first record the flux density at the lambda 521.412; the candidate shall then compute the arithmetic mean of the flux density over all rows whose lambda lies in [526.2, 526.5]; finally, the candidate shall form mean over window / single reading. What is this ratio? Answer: 0.91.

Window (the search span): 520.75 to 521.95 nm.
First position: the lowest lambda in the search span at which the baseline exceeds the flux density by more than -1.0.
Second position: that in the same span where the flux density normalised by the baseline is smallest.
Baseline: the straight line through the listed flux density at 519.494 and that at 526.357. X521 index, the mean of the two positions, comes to 520.93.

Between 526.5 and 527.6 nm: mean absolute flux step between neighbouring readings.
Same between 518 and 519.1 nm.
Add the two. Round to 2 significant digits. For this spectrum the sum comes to 2.0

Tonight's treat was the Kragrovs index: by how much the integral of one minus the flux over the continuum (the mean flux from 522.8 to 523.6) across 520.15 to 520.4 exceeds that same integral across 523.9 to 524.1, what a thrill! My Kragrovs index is 0.019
